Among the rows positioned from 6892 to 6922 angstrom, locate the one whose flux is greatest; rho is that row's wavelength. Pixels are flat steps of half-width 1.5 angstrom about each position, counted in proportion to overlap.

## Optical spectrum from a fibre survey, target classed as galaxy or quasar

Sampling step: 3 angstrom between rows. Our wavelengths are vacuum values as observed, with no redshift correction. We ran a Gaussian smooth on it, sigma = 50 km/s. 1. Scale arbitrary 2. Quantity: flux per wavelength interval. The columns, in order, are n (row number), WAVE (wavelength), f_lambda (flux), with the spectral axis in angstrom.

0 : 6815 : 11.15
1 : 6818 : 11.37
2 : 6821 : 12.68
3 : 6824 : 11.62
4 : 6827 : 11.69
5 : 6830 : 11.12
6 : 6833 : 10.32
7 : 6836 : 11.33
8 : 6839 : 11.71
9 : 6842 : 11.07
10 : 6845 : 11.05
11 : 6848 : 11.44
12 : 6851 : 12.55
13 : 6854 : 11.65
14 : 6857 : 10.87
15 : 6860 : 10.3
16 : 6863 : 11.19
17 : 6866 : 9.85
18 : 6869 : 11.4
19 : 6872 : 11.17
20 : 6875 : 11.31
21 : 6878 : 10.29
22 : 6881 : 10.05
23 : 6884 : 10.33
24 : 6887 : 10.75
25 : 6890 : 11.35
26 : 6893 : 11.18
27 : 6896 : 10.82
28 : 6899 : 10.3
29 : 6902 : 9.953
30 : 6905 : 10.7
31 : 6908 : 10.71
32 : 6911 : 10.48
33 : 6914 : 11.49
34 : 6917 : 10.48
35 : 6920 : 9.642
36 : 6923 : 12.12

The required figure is 6914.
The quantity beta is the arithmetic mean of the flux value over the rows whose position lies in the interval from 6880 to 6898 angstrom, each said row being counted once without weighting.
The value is 10.7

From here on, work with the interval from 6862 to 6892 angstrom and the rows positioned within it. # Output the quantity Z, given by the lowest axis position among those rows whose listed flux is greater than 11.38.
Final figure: 6869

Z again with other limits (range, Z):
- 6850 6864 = 6851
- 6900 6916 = 6914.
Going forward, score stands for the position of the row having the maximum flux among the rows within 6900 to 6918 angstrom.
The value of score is 6914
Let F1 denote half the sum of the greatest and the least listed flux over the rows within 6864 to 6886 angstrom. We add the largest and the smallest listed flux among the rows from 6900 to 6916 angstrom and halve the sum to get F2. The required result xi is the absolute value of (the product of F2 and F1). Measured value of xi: 114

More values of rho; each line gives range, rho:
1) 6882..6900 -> 6890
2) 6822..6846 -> 6839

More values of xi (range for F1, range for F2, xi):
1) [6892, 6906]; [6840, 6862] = 121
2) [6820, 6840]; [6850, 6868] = 129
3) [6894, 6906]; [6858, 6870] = 110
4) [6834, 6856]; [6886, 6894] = 130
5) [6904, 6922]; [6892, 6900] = 113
